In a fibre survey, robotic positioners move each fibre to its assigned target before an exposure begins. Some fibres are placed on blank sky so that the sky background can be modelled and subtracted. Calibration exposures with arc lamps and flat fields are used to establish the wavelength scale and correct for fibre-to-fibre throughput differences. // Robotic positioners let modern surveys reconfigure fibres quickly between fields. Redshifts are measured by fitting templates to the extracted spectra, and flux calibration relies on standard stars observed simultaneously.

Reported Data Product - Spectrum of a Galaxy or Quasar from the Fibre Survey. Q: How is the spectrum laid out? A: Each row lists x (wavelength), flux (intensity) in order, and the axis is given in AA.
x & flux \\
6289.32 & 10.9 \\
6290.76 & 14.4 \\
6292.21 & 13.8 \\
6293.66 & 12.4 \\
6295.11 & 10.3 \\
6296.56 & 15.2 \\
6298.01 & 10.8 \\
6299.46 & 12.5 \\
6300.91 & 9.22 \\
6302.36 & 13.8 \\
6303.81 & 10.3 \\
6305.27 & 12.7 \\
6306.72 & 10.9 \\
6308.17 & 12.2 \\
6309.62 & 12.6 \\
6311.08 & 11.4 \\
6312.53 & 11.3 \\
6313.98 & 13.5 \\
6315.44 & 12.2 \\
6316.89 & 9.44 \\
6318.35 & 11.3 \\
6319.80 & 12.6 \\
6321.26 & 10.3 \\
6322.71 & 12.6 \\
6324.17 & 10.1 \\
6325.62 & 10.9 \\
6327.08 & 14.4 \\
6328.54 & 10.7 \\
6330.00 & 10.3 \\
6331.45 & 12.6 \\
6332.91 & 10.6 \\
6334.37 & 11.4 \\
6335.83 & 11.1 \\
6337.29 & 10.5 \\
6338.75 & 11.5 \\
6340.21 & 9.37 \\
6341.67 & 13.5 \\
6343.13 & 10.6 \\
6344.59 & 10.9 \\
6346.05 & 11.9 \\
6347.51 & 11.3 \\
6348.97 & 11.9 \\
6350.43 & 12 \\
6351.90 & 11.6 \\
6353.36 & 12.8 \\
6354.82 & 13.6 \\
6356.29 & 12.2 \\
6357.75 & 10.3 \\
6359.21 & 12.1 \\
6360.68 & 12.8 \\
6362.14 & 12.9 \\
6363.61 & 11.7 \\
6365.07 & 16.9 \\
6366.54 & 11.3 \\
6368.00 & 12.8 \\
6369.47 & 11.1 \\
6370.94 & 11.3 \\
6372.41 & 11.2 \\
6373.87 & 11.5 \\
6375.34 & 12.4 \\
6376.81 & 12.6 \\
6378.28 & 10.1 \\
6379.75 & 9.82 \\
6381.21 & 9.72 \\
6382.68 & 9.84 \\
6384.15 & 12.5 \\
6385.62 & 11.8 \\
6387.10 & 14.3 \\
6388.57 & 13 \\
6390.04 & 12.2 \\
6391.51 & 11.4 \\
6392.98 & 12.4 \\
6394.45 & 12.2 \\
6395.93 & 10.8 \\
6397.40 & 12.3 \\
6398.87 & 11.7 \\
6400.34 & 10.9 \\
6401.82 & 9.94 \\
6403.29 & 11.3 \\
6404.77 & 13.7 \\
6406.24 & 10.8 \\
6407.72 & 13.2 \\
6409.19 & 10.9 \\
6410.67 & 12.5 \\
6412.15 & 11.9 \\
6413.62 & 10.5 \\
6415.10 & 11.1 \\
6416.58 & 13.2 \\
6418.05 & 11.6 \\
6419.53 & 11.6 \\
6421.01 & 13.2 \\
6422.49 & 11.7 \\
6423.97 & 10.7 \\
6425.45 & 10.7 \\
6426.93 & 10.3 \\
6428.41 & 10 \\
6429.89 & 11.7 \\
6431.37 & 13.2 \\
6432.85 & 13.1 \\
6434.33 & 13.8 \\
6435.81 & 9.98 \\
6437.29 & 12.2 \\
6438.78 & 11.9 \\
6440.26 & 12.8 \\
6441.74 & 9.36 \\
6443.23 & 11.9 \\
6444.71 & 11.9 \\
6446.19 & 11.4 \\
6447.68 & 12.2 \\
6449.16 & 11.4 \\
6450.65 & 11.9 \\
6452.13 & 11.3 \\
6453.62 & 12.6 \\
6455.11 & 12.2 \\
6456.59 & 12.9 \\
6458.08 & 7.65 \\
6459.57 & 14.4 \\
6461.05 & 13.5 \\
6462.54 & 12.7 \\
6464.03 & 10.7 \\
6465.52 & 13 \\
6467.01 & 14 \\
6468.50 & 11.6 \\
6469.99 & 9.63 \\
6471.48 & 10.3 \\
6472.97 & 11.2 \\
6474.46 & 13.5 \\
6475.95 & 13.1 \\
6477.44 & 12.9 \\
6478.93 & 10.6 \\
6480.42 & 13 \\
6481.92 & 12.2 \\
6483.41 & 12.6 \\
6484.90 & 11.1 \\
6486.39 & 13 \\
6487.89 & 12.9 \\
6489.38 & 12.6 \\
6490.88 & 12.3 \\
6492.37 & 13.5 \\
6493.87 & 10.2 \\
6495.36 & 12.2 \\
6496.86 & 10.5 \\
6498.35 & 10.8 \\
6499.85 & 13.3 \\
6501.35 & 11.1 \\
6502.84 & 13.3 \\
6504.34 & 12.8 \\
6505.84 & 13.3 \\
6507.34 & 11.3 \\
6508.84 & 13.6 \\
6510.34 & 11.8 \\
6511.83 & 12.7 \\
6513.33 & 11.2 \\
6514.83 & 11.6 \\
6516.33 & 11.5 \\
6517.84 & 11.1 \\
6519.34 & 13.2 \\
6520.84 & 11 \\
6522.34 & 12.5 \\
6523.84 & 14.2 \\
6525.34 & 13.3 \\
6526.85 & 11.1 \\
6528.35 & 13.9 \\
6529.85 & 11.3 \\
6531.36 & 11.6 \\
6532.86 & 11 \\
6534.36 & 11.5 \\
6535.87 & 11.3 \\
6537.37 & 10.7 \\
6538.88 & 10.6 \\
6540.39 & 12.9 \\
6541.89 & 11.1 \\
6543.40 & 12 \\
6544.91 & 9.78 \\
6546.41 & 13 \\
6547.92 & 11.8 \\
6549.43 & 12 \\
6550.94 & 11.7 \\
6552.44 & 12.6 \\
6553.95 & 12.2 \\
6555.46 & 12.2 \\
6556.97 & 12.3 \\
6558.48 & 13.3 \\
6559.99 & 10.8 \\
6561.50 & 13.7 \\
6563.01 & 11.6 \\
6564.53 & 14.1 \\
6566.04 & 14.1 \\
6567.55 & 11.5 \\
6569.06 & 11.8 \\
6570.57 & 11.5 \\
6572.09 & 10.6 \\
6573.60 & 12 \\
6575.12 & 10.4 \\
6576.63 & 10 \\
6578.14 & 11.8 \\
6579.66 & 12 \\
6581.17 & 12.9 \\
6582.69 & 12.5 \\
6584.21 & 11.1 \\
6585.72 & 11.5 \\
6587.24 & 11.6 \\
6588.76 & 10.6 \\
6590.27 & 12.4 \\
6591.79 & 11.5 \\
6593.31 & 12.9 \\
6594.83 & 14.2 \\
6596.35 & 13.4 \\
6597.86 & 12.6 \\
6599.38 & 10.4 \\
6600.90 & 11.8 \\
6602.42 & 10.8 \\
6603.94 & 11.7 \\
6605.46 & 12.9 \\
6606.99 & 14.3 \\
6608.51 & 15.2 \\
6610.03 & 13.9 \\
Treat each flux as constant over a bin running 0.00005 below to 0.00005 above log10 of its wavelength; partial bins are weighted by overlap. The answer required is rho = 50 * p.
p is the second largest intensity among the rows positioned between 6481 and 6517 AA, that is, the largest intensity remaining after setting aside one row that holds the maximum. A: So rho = 675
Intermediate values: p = 13.5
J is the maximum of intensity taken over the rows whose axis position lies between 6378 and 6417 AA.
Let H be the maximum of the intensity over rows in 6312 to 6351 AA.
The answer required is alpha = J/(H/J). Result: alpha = 14.2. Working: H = 14.4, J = 14.3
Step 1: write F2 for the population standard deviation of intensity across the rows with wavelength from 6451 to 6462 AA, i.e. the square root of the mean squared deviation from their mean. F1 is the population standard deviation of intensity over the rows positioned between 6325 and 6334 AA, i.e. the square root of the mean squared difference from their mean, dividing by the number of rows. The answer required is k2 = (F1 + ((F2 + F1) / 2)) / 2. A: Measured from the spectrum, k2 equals 1.6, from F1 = 1.5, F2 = 2.0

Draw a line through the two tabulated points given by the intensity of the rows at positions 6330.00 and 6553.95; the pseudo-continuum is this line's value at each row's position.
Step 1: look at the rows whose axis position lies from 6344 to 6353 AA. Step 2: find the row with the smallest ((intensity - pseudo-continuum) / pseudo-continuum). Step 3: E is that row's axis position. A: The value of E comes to 6344.59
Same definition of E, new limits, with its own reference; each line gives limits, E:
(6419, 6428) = 6426.93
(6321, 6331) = 6324.17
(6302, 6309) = 6303.81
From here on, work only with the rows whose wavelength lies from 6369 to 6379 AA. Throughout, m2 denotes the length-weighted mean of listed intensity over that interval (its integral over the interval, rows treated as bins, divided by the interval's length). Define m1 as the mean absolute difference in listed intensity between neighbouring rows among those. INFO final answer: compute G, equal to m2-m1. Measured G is 10.8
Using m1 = 0.70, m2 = 11.5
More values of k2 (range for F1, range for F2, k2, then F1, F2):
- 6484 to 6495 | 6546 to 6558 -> 0.9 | 1.1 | 0.4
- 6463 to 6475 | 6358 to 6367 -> 1.6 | 1.5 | 1.9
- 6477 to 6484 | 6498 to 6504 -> 1.0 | 0.9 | 1.2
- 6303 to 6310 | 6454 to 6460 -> 1.4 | 1.0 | 2.5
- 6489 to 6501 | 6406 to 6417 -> 1.1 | 1.2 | 1.0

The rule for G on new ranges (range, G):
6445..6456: 11.1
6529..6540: 10.8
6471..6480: 10.8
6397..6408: 10.0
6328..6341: 9.7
